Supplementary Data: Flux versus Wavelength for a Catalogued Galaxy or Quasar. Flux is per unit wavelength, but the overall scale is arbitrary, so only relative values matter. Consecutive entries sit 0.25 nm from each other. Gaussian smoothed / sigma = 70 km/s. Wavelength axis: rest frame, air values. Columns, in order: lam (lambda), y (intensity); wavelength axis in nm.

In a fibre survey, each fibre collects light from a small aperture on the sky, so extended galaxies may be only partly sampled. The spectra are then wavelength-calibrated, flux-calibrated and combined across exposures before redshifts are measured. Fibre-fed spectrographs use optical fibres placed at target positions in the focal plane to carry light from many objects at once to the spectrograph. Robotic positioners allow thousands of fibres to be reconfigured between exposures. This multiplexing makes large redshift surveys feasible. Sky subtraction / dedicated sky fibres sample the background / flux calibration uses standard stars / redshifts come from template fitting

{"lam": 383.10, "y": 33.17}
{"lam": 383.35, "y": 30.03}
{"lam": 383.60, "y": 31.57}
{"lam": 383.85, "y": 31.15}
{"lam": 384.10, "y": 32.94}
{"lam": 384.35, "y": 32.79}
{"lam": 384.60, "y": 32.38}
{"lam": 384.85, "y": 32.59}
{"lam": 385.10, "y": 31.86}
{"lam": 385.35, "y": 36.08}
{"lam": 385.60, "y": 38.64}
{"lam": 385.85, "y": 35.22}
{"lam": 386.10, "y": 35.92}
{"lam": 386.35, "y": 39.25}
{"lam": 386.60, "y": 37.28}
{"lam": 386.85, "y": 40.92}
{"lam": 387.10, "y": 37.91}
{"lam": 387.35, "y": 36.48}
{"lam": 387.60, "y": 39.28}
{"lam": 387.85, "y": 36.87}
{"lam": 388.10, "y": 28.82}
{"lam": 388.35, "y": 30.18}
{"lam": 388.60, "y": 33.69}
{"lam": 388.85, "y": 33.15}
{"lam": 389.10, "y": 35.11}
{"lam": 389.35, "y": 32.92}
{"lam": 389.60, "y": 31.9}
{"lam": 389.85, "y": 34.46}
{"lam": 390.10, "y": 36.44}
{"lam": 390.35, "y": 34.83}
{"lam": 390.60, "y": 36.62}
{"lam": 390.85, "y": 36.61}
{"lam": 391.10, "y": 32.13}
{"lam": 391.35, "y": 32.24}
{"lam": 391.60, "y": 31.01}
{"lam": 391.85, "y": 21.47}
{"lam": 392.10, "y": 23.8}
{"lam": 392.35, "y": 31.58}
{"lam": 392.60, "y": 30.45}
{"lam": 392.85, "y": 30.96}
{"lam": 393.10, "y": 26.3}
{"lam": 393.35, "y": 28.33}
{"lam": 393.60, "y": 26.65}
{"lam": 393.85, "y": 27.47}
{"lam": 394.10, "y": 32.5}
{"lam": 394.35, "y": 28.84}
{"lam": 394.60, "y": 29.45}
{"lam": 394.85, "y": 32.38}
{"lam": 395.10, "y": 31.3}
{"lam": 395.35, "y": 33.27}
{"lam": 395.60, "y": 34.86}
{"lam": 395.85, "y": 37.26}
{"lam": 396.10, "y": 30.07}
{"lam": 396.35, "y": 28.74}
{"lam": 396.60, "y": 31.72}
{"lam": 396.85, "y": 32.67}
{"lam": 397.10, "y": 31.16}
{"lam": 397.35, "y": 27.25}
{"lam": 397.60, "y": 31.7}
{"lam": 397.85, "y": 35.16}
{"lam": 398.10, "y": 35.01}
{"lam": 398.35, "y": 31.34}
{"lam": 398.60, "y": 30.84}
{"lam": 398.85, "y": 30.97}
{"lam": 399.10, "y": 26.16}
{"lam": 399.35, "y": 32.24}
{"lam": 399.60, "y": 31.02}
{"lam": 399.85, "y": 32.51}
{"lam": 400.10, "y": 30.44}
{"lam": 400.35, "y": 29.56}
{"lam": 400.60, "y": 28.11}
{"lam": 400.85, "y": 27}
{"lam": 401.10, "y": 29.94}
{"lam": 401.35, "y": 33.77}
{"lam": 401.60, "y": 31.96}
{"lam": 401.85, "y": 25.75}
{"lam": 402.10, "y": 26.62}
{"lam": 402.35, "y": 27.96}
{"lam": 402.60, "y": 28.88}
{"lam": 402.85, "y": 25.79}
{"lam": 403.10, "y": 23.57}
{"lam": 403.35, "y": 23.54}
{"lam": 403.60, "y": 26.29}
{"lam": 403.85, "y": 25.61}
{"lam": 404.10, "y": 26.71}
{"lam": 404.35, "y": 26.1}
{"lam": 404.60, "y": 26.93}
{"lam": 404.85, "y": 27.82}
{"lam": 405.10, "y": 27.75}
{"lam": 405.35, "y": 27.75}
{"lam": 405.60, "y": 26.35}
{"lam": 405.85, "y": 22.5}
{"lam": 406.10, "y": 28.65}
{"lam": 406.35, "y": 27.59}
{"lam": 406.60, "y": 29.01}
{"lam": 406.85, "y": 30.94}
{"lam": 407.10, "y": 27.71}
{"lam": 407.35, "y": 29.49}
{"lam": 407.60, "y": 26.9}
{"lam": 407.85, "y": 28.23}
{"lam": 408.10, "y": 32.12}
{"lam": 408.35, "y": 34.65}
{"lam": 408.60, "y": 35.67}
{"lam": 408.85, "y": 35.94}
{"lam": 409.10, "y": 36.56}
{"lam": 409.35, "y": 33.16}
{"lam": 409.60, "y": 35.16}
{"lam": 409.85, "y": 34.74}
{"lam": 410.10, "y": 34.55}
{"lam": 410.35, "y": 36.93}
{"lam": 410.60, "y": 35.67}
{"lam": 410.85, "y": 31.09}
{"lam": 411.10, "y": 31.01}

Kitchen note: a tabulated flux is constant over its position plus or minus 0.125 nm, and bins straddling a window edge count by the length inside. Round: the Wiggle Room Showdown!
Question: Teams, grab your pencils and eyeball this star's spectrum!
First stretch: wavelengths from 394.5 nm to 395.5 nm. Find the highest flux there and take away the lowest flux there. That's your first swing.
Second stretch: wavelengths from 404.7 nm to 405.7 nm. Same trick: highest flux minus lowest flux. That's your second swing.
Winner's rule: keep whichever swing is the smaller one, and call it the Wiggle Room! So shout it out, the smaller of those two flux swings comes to 1.5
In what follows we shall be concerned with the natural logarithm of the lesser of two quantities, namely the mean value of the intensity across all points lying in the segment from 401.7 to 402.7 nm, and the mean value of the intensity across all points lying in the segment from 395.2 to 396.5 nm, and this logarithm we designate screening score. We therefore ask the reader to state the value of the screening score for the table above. 3.31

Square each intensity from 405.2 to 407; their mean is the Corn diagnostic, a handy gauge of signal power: 765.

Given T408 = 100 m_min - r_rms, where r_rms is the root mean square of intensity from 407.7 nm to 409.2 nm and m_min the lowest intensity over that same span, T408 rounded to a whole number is 2789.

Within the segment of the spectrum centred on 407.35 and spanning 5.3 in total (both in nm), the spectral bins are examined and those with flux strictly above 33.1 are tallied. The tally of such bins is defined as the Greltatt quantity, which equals 7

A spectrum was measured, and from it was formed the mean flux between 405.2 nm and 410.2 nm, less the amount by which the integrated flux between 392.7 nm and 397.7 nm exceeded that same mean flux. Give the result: -91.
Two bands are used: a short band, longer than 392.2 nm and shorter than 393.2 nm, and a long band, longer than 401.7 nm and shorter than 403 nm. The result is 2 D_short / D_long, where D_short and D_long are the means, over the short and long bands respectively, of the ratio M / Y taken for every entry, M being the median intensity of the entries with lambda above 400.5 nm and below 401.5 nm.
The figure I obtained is 1.82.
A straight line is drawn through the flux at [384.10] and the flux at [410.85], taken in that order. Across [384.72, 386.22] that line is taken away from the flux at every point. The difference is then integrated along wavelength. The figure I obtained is 3.3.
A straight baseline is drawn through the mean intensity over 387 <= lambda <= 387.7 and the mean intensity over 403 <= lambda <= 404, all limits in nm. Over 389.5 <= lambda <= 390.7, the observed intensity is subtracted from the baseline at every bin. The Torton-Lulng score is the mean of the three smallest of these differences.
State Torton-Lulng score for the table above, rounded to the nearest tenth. -0.5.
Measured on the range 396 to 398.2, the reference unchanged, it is -4.7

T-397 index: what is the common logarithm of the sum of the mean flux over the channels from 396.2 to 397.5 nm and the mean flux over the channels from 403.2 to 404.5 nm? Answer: 1.75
